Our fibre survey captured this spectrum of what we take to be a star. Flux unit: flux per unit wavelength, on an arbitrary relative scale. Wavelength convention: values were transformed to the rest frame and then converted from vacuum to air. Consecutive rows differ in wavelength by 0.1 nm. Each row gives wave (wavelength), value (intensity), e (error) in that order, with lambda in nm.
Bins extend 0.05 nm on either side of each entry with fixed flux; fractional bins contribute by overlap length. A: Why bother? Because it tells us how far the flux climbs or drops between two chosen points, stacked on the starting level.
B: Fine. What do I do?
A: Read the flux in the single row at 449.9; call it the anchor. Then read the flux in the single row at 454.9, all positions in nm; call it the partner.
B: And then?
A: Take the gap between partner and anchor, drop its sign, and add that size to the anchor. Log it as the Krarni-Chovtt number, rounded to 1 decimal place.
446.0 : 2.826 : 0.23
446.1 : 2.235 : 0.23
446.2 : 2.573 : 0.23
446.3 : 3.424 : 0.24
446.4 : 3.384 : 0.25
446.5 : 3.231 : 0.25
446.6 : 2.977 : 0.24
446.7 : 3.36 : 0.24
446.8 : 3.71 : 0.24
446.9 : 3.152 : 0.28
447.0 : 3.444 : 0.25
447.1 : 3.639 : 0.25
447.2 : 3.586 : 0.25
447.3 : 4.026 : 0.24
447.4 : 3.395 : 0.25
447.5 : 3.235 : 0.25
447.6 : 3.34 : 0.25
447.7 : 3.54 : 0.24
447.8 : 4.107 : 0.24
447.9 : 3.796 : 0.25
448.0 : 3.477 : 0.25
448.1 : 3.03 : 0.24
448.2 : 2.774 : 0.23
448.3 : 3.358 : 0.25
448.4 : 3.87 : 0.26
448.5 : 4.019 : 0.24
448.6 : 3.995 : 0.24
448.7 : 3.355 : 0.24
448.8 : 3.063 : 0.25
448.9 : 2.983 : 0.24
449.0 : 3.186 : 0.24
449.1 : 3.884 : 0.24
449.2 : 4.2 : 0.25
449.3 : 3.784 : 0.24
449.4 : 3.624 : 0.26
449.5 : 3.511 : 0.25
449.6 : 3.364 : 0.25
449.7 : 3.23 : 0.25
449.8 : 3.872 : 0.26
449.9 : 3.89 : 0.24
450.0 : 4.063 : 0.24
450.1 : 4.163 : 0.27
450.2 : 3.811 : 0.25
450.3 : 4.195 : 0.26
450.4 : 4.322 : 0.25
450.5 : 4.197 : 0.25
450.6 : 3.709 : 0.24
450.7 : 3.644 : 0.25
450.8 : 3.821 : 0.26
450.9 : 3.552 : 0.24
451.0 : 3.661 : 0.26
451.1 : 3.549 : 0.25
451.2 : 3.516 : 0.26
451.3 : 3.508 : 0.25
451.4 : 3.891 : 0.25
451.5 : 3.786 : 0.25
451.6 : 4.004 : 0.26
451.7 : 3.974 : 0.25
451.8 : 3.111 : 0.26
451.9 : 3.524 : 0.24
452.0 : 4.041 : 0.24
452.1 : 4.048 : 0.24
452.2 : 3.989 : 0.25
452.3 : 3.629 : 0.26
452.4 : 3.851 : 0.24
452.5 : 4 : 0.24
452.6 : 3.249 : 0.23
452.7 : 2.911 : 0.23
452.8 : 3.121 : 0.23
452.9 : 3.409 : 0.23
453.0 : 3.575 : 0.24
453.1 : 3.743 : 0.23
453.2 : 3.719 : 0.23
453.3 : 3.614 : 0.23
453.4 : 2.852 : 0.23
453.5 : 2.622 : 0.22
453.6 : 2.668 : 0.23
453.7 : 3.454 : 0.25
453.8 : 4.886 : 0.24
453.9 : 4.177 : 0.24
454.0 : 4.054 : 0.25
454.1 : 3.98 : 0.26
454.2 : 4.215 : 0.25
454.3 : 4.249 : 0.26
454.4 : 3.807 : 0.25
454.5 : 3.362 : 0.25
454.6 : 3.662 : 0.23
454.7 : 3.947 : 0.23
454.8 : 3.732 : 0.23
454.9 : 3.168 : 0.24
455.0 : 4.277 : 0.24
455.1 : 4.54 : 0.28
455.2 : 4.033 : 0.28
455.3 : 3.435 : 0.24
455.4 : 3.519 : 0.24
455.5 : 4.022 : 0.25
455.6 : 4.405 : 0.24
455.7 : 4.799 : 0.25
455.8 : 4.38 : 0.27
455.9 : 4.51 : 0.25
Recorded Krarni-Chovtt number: 4.6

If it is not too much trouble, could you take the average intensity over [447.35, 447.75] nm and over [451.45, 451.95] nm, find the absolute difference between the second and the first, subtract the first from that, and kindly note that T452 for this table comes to -3.1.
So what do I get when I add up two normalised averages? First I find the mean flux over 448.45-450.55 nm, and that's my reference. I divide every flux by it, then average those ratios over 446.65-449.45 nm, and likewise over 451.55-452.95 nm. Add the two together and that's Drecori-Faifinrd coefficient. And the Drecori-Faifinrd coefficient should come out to 1.91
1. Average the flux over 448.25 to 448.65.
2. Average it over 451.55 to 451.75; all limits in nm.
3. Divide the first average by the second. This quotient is 0.96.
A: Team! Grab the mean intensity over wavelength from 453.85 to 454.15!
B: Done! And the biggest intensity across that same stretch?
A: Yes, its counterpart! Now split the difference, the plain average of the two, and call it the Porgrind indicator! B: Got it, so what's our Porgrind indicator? 4.1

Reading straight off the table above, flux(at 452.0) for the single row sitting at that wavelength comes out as 4.041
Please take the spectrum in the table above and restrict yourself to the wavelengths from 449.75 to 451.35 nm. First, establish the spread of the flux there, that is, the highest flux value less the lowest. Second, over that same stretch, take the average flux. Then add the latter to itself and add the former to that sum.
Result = 8.50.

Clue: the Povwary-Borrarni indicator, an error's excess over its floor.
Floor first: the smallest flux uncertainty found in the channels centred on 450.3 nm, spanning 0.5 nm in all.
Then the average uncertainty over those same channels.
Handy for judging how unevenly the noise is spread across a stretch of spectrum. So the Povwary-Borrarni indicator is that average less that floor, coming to 0.006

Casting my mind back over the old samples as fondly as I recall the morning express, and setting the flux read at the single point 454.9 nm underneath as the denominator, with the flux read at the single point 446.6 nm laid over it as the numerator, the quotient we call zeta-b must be 0.94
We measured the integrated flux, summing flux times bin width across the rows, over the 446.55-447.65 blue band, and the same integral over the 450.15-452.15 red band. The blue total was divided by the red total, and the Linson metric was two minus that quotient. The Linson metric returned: 1.5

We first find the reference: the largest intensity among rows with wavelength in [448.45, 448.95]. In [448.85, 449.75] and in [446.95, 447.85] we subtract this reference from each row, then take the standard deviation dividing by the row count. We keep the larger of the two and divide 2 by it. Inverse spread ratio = 5.5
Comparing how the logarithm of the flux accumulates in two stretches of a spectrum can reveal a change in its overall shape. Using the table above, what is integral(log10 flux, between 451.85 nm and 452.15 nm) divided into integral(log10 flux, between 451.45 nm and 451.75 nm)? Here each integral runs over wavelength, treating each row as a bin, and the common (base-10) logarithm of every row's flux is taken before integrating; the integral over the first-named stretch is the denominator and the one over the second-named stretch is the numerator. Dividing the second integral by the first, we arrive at 1.0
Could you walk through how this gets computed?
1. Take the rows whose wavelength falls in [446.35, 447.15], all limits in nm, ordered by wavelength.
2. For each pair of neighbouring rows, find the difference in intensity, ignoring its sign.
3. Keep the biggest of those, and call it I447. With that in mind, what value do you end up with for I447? 0.56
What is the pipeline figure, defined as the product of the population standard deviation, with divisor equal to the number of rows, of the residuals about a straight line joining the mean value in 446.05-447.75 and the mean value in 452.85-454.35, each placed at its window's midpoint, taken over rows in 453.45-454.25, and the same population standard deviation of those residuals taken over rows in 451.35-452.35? 0.21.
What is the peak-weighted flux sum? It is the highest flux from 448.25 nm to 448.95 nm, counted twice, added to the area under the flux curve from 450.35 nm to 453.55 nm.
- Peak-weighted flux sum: 20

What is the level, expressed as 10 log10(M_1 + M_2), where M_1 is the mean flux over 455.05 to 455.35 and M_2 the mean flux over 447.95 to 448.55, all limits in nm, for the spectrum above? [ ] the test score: 8.7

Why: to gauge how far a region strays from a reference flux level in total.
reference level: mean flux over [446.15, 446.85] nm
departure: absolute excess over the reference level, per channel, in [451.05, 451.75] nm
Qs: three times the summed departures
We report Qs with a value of 10.7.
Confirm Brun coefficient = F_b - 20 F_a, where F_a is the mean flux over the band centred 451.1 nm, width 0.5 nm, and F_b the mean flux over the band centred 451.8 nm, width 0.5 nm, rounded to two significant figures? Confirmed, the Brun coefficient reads -67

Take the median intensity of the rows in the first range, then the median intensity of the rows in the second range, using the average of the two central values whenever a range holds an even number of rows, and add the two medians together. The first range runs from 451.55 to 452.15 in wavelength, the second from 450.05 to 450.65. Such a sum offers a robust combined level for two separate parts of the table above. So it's 8.2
